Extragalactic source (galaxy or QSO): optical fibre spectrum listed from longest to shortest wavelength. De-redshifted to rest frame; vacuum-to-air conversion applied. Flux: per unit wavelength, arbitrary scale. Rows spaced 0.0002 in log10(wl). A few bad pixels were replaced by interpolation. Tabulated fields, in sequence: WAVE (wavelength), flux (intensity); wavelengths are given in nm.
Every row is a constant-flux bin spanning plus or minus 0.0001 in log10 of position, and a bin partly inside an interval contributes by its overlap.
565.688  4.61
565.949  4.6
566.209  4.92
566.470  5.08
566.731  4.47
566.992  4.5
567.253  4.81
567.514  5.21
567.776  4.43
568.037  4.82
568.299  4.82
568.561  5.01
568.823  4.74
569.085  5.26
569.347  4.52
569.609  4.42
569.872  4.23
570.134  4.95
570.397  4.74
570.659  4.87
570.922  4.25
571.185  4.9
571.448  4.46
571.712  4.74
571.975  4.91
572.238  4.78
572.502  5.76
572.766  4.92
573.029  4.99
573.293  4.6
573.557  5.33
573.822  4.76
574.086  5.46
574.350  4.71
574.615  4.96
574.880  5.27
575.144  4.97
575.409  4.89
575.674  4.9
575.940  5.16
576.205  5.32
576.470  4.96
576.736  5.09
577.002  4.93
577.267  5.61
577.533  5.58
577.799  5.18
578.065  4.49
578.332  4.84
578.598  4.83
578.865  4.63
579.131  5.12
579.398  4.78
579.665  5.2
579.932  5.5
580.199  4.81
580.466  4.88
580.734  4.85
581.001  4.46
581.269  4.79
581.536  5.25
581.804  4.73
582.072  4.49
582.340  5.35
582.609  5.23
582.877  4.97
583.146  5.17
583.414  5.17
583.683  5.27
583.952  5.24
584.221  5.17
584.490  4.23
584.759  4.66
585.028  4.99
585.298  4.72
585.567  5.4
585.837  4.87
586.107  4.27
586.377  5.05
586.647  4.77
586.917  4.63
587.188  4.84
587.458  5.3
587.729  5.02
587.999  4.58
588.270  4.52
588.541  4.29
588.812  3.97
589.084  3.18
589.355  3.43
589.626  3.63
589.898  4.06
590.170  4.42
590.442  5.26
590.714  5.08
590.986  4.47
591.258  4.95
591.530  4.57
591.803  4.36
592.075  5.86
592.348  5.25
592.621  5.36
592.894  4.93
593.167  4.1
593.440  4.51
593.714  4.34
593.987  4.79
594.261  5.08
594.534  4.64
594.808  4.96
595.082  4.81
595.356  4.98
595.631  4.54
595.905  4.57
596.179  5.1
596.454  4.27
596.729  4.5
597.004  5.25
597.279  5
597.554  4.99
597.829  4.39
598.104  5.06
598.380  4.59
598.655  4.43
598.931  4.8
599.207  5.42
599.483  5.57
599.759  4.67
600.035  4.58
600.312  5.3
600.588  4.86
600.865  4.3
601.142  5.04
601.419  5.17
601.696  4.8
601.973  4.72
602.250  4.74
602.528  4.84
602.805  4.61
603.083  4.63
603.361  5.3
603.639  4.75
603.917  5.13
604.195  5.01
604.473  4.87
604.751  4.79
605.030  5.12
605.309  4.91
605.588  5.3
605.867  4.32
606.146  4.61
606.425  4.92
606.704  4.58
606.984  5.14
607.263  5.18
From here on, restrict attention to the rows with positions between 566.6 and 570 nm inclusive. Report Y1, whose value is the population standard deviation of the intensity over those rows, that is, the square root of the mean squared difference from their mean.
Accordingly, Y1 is 0.305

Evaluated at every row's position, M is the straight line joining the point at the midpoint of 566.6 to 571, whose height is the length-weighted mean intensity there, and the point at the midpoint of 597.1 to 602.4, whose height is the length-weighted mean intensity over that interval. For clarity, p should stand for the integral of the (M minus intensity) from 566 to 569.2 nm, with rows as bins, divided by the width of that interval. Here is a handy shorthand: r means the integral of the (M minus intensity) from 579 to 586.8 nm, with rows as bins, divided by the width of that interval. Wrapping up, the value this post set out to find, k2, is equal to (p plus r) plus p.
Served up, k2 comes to -0.40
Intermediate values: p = -0.12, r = -0.16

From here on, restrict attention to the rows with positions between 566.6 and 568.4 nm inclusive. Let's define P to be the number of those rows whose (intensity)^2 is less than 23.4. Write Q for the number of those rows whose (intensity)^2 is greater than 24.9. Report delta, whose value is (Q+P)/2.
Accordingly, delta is 3.5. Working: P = 6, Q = 1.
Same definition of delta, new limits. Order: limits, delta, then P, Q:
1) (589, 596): 11.0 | 16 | 6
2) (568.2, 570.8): 4.0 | 6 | 2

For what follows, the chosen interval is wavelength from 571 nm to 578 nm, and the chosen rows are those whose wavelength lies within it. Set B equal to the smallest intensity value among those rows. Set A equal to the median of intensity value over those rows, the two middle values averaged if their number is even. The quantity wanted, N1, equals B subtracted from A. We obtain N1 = 0.50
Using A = 4.96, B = 4.46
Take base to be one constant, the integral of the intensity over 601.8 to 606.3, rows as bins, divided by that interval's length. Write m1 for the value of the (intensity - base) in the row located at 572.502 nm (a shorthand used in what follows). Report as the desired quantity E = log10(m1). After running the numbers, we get 0.0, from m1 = 0.9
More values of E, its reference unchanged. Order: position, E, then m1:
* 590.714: -0.6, 0.2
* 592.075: 0.0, 1.0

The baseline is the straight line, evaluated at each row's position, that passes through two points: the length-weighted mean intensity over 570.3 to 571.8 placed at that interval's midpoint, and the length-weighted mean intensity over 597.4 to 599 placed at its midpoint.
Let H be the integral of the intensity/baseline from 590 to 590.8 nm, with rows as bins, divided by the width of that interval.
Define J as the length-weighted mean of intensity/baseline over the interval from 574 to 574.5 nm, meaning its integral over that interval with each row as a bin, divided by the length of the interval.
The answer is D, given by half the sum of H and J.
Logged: 1.06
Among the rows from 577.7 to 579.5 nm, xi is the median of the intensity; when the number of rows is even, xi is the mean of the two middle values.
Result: 4.83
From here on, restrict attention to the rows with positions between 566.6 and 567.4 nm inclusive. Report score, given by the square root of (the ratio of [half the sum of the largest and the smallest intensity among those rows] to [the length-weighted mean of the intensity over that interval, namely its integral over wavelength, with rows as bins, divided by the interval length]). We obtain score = 1.003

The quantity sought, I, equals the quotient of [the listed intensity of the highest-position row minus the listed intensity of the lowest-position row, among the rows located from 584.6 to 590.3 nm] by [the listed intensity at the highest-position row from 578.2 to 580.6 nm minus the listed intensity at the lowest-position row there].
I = -6.0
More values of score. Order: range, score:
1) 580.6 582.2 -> 1.010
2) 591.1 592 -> 0.994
